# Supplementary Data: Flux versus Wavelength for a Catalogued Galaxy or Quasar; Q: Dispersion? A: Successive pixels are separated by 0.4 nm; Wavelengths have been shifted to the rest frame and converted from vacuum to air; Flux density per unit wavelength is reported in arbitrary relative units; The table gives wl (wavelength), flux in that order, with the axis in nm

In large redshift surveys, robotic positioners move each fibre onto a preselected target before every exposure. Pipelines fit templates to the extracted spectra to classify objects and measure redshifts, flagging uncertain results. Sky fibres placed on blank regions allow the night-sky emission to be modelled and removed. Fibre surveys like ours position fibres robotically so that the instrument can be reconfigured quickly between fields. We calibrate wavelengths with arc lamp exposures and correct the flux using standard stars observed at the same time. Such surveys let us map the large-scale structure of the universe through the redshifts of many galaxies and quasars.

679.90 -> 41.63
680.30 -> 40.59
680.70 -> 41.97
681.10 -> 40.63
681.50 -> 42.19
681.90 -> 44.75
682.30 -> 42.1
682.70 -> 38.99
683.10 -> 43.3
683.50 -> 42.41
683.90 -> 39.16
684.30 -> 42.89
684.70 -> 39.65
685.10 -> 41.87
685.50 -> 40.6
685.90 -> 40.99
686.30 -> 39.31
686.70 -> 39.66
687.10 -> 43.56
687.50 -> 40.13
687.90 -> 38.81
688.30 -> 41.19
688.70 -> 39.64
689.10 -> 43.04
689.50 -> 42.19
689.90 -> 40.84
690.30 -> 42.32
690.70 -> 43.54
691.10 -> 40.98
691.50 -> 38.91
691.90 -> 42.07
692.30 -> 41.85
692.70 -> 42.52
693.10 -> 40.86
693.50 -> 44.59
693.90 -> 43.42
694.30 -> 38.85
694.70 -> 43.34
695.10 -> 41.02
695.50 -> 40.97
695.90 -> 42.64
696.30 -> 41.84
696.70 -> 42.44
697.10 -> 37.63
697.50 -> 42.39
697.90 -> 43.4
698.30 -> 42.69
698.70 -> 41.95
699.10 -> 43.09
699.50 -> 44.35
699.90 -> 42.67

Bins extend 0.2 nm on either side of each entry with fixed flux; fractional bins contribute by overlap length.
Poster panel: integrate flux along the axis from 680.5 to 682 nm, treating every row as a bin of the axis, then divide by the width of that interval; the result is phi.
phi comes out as 42.2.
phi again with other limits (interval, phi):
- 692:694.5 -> 42.0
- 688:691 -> 41.7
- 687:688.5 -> 40.7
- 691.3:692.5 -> 40.9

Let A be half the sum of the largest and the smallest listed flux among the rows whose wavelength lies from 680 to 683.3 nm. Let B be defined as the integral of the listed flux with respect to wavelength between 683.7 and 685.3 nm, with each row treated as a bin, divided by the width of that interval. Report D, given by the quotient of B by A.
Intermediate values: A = 41.9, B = 40.9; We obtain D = 0.98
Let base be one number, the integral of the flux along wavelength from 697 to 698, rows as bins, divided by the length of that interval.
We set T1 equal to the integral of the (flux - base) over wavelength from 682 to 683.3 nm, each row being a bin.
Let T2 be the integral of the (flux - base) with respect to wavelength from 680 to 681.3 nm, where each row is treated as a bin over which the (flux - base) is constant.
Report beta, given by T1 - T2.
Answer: 0.8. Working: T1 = 0.6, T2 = -0.2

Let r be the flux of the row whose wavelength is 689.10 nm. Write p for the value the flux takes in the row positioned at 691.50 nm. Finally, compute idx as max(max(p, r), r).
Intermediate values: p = 38.91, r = 43.04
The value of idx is 43.04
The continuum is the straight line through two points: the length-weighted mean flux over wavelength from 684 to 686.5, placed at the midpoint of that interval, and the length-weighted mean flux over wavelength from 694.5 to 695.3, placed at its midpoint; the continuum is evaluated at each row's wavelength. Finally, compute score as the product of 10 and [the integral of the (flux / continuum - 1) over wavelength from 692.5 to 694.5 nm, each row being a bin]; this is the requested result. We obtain 0.03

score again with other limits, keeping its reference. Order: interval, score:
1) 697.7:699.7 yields 0.18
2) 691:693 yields -0.24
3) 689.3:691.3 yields 0.21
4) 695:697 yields -0.34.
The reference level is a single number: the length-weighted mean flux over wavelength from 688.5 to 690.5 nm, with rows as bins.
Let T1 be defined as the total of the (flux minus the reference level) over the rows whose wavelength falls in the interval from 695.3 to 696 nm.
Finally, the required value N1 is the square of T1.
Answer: 0.2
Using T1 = 0.4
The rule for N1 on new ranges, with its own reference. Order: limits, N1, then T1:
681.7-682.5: 13.2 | 3.6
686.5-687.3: 0.0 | 0.0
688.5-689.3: 0.3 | -0.5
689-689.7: 4.1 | 2.0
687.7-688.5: 10.3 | -3.2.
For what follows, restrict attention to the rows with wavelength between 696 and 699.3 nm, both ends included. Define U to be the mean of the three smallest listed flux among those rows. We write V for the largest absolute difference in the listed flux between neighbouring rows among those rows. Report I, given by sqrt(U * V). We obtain 14.0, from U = 40.5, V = 4.8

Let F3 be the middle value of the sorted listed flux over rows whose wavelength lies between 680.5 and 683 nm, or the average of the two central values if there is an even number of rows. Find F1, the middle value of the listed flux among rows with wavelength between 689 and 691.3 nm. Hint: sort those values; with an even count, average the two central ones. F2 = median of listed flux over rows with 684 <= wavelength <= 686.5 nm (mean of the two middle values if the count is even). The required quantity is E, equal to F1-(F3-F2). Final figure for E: 41.0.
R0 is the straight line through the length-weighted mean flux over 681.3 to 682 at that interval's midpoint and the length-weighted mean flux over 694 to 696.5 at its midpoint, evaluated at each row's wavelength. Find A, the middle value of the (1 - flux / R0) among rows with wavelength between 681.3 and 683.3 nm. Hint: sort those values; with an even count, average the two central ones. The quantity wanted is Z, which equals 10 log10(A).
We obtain -16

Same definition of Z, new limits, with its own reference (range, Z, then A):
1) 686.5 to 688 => -12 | 0.063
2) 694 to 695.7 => -19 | 0.013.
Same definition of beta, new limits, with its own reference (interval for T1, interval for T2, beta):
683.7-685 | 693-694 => -2.6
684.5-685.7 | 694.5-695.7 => -1.3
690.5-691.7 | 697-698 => -0.1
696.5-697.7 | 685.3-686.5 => 0.6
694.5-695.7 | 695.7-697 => -0.3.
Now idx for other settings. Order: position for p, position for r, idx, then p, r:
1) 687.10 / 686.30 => 43.56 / 43.56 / 39.31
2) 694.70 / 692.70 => 43.34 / 43.34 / 42.52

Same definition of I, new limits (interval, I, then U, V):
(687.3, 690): 11.6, 39.5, 3.4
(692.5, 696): 13.6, 40.2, 4.6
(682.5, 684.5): 13.2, 40.2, 4.3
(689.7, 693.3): 11.3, 40.2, 3.2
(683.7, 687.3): 12.4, 39.4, 3.9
